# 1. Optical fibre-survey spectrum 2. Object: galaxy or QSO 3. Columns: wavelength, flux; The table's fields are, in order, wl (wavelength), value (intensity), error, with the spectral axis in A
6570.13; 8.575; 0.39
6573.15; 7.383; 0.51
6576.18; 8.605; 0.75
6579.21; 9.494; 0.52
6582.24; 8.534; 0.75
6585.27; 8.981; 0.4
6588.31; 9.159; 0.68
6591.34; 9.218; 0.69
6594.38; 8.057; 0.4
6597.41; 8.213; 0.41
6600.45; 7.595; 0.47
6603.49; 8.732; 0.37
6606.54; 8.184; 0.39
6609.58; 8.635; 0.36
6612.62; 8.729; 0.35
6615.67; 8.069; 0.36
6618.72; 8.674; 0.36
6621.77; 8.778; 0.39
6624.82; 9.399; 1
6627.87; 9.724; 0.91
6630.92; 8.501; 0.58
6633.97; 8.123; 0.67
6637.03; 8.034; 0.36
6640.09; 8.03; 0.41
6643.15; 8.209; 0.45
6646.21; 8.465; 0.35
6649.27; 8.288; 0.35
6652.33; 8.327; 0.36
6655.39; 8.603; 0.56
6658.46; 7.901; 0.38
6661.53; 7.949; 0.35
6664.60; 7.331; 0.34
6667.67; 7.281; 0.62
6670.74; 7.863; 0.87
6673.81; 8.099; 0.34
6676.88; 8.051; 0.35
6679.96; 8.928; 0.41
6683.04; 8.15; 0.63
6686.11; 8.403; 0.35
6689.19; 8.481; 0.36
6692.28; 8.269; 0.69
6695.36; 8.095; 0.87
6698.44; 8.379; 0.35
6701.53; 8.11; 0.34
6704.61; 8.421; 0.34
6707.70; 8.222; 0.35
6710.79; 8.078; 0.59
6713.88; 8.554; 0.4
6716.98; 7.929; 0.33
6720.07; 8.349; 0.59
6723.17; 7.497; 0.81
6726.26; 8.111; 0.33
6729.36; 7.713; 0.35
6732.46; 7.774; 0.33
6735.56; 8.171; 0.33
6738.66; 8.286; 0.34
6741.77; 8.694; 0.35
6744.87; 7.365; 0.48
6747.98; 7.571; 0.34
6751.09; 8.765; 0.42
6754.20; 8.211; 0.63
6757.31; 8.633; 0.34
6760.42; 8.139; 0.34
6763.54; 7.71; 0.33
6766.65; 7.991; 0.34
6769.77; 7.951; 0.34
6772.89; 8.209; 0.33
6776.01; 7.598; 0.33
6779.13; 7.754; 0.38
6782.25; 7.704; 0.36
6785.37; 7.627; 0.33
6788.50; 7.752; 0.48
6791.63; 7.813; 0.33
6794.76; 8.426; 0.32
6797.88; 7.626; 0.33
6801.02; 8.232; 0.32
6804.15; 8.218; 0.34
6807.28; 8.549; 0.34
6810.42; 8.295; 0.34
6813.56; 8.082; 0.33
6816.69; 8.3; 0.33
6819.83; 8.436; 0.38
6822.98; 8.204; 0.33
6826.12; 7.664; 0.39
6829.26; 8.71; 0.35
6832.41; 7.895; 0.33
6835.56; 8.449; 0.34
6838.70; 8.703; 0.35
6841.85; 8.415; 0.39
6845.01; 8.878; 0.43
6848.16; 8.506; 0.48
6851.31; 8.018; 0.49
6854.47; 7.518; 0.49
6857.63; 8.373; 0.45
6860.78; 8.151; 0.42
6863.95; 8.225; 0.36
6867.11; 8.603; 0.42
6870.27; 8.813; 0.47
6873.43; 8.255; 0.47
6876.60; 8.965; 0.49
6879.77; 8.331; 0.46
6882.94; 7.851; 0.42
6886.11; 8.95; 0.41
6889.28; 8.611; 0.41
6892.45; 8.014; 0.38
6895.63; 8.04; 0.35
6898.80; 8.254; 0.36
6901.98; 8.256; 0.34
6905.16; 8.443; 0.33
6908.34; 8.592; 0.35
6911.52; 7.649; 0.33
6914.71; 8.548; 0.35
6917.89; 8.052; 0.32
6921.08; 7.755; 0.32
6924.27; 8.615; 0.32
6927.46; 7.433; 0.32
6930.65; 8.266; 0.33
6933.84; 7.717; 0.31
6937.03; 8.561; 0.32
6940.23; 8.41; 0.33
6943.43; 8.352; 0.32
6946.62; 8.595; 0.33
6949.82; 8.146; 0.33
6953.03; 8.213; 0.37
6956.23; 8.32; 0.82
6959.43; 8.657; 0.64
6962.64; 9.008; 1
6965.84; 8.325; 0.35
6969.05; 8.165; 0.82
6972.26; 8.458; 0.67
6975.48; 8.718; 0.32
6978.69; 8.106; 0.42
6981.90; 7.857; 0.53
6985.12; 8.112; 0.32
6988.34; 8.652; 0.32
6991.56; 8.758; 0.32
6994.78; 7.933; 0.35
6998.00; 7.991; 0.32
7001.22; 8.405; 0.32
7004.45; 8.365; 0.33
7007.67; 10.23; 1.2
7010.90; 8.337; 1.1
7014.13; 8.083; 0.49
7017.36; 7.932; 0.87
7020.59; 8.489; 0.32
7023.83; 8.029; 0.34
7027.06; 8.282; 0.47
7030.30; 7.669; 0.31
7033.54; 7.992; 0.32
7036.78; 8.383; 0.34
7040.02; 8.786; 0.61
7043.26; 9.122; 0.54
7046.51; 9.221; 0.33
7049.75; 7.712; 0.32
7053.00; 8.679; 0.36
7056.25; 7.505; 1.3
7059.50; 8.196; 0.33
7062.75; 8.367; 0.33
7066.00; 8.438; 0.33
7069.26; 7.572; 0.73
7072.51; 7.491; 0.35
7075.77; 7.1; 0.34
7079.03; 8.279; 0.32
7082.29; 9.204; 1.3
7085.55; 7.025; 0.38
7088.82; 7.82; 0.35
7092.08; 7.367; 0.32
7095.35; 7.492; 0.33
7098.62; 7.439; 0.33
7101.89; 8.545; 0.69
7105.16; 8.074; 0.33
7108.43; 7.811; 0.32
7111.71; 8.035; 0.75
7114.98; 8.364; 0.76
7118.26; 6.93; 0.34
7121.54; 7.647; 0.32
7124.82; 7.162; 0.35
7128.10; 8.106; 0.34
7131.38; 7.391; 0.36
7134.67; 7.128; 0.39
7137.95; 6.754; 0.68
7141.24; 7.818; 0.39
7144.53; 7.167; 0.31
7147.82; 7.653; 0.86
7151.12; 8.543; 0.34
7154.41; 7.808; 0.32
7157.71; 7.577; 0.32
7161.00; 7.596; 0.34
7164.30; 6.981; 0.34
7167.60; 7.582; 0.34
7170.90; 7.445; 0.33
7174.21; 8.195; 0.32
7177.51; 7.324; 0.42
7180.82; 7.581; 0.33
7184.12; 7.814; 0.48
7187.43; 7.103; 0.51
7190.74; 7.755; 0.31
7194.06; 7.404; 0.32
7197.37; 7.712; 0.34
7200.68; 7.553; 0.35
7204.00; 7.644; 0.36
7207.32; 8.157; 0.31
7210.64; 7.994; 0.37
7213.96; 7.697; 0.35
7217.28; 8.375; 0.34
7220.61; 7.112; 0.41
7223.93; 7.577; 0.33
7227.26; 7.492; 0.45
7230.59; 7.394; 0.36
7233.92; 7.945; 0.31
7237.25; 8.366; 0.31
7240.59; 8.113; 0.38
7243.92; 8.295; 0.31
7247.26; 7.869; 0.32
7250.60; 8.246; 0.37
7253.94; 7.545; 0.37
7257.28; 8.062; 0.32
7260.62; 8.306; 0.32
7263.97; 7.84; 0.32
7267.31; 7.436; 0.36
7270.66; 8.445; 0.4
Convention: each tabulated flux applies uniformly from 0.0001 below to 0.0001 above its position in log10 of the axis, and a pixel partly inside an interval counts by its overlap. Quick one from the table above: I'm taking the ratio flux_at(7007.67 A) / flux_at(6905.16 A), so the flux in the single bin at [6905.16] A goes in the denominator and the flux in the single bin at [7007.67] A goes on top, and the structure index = 1.21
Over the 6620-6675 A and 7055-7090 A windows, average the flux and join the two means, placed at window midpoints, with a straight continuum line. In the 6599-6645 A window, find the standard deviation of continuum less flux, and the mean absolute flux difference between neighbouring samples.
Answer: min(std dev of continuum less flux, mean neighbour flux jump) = 0.46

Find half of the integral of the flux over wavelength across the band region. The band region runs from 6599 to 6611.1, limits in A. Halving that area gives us 50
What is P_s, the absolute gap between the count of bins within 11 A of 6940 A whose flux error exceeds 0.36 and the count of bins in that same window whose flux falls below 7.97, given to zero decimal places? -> 1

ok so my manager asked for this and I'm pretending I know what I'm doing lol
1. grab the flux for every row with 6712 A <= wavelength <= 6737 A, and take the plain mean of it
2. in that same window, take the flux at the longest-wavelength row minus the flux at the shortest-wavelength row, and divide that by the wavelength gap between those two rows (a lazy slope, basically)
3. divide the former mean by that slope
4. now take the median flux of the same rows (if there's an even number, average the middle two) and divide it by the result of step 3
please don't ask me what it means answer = -0.02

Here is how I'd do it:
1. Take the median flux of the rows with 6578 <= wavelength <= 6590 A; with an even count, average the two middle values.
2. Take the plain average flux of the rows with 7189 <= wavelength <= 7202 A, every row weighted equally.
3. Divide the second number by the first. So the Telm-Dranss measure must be 0.84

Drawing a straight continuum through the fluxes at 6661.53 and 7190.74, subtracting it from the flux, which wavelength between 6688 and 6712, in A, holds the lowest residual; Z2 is 6710.79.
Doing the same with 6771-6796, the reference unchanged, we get 6776.01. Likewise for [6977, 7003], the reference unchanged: 6981.90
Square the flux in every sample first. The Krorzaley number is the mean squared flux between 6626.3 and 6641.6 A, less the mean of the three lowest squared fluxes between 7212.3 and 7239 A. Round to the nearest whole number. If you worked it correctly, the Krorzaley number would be 19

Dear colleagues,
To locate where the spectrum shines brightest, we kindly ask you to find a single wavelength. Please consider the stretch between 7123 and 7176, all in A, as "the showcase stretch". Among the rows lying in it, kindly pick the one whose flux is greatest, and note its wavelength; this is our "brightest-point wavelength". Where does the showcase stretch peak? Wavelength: 7151.12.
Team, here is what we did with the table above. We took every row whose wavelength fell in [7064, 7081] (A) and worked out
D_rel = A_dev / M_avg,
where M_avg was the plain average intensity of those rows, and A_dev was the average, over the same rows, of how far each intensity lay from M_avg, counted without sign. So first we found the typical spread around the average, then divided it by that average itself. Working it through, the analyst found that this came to 0.060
